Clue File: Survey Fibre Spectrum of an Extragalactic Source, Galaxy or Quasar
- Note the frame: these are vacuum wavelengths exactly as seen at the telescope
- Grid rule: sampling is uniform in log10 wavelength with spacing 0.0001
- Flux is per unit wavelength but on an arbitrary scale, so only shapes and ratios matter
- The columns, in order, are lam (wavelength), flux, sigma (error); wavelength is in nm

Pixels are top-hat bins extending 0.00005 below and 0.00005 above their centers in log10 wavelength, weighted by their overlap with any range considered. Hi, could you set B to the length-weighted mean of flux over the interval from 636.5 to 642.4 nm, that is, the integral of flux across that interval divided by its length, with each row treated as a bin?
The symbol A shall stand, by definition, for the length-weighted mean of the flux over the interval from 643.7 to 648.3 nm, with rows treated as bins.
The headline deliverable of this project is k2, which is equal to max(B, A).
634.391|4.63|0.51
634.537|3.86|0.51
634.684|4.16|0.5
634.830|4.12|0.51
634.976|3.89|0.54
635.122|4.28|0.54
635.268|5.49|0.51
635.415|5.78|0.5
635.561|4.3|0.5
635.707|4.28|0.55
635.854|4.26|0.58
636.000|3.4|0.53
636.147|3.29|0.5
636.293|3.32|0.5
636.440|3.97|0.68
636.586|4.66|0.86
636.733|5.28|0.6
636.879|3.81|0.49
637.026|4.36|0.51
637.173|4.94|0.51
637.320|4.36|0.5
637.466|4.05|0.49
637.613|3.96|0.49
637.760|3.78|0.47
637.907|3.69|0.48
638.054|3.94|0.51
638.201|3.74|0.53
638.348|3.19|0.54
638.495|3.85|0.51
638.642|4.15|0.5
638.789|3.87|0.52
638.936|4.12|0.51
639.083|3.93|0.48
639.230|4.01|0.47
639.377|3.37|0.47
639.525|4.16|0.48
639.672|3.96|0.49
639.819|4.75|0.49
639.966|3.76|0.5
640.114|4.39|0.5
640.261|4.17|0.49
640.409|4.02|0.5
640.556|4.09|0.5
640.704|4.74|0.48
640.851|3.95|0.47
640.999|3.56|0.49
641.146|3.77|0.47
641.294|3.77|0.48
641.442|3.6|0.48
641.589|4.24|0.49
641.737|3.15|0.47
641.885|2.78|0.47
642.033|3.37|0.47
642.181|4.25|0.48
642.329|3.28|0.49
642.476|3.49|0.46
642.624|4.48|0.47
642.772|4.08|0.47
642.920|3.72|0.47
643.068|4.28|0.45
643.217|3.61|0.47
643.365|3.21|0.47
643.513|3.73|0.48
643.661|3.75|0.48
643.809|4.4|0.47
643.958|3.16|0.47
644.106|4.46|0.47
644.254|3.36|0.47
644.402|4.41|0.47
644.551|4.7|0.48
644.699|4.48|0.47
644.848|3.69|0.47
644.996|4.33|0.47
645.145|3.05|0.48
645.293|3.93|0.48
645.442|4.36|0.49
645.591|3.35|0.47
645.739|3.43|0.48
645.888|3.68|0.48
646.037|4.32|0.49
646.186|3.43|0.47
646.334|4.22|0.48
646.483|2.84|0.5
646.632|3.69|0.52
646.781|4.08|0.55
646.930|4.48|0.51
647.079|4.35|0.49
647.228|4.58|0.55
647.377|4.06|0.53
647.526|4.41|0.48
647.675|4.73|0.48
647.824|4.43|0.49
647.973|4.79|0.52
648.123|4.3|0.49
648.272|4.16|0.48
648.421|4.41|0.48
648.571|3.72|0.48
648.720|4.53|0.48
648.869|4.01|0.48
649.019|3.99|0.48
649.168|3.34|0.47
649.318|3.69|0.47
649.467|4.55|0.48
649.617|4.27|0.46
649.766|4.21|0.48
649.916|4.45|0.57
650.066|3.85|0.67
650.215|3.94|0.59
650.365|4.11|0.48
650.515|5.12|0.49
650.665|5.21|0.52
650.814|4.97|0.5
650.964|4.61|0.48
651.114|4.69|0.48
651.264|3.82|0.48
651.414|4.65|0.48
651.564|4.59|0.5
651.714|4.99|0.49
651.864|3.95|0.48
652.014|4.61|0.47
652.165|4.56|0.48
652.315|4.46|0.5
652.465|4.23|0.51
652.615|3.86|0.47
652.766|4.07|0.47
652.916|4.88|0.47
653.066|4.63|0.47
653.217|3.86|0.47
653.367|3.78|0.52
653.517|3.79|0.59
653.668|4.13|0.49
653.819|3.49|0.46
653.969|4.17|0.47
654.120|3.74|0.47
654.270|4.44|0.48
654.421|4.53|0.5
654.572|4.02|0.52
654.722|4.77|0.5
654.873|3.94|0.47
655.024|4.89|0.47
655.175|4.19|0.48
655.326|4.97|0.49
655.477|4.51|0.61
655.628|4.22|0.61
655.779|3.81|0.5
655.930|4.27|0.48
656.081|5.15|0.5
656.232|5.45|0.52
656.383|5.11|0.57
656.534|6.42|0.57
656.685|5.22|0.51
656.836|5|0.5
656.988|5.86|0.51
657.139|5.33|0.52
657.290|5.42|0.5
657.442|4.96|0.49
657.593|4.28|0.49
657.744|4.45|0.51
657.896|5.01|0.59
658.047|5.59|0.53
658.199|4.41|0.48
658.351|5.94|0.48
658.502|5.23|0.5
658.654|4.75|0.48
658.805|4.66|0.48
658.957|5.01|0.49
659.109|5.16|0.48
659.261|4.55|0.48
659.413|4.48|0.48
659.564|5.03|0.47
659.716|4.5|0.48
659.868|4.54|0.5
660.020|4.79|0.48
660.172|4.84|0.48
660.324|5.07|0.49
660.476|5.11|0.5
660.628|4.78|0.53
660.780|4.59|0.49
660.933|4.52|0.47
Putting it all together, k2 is 4.1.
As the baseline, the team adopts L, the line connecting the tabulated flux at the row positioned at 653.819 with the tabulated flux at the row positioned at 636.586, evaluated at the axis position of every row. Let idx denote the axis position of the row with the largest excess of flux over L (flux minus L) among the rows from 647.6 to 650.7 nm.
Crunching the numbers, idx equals 650.665 nm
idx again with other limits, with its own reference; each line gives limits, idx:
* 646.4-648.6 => 647.973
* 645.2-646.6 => 646.037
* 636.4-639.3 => 636.733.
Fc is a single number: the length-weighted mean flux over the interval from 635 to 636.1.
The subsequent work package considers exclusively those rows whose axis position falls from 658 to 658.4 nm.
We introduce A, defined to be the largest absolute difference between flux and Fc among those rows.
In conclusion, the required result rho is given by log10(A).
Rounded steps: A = 1.46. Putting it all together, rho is 0.2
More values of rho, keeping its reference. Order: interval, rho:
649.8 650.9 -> -0.1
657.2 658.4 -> 0.2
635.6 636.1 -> 0.0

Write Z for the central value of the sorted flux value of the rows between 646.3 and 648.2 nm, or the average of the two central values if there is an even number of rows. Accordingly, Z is 4.35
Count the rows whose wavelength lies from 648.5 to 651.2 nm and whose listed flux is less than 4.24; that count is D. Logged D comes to 9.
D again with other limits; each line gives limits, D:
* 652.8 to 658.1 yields 12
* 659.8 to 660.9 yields 0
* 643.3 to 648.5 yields 18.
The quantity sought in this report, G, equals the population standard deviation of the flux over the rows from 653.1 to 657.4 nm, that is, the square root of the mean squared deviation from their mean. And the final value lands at 0.71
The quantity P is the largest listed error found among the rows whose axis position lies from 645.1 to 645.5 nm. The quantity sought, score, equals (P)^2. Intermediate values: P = 0.490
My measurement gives 0.240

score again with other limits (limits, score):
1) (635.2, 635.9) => 0.336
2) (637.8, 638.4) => 0.292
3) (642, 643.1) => 0.240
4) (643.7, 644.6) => 0.230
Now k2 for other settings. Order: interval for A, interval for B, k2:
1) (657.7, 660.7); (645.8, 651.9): 4.9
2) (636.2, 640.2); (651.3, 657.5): 4.6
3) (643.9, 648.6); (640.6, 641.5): 4.0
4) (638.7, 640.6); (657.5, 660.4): 4.9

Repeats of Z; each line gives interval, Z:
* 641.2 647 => 3.73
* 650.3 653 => 4.60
